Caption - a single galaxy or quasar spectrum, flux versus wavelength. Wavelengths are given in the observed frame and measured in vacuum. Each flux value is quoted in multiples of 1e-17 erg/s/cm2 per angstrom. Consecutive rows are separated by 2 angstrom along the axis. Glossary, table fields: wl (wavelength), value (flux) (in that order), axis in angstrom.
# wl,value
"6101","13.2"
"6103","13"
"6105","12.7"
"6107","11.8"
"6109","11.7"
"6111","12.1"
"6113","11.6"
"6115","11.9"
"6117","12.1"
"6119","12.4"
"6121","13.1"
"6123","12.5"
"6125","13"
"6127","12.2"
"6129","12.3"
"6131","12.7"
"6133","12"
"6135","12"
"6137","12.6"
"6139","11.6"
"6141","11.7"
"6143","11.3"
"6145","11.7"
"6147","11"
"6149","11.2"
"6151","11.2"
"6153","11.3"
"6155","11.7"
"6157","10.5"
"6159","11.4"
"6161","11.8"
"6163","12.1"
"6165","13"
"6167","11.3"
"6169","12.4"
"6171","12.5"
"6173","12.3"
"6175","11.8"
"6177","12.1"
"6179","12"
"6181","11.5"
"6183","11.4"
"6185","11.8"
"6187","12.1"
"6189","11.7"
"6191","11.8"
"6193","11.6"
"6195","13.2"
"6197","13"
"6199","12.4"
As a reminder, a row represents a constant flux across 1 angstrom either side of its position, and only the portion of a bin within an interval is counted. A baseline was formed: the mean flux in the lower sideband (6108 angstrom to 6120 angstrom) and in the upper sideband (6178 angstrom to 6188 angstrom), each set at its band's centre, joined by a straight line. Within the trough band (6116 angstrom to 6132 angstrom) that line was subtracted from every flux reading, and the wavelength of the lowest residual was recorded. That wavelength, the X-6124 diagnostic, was 6117 angstrom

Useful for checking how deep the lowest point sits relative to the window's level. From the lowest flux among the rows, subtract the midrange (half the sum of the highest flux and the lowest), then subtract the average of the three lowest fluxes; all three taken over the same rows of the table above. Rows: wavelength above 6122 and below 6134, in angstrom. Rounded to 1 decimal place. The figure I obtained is -12.7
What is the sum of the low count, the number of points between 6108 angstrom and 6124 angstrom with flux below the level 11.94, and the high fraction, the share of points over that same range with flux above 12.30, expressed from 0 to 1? 3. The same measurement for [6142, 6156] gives 7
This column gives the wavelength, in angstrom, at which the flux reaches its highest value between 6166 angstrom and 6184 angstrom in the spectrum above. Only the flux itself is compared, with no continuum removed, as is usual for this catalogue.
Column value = 6171 angstrom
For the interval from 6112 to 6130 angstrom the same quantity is 6121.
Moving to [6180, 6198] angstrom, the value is 6195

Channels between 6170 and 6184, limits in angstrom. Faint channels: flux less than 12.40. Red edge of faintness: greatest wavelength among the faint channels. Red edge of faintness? 6183 angstrom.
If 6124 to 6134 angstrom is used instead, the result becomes 6133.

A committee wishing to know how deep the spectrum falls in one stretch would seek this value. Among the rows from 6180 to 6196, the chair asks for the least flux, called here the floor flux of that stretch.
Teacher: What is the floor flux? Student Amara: 11.4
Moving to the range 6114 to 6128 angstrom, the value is 11.9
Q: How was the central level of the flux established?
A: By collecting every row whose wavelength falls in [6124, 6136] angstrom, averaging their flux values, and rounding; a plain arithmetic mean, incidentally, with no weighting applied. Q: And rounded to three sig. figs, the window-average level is 12.4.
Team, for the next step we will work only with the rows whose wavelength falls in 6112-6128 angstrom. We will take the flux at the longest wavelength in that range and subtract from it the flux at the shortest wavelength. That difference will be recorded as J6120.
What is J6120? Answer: 0.60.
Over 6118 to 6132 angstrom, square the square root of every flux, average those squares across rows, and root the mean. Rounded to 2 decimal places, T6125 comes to 3.55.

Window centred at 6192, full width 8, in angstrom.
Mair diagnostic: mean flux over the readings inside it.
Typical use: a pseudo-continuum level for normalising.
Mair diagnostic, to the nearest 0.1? 12.1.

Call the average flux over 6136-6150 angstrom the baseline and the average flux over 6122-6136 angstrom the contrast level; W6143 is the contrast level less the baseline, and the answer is 0.8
